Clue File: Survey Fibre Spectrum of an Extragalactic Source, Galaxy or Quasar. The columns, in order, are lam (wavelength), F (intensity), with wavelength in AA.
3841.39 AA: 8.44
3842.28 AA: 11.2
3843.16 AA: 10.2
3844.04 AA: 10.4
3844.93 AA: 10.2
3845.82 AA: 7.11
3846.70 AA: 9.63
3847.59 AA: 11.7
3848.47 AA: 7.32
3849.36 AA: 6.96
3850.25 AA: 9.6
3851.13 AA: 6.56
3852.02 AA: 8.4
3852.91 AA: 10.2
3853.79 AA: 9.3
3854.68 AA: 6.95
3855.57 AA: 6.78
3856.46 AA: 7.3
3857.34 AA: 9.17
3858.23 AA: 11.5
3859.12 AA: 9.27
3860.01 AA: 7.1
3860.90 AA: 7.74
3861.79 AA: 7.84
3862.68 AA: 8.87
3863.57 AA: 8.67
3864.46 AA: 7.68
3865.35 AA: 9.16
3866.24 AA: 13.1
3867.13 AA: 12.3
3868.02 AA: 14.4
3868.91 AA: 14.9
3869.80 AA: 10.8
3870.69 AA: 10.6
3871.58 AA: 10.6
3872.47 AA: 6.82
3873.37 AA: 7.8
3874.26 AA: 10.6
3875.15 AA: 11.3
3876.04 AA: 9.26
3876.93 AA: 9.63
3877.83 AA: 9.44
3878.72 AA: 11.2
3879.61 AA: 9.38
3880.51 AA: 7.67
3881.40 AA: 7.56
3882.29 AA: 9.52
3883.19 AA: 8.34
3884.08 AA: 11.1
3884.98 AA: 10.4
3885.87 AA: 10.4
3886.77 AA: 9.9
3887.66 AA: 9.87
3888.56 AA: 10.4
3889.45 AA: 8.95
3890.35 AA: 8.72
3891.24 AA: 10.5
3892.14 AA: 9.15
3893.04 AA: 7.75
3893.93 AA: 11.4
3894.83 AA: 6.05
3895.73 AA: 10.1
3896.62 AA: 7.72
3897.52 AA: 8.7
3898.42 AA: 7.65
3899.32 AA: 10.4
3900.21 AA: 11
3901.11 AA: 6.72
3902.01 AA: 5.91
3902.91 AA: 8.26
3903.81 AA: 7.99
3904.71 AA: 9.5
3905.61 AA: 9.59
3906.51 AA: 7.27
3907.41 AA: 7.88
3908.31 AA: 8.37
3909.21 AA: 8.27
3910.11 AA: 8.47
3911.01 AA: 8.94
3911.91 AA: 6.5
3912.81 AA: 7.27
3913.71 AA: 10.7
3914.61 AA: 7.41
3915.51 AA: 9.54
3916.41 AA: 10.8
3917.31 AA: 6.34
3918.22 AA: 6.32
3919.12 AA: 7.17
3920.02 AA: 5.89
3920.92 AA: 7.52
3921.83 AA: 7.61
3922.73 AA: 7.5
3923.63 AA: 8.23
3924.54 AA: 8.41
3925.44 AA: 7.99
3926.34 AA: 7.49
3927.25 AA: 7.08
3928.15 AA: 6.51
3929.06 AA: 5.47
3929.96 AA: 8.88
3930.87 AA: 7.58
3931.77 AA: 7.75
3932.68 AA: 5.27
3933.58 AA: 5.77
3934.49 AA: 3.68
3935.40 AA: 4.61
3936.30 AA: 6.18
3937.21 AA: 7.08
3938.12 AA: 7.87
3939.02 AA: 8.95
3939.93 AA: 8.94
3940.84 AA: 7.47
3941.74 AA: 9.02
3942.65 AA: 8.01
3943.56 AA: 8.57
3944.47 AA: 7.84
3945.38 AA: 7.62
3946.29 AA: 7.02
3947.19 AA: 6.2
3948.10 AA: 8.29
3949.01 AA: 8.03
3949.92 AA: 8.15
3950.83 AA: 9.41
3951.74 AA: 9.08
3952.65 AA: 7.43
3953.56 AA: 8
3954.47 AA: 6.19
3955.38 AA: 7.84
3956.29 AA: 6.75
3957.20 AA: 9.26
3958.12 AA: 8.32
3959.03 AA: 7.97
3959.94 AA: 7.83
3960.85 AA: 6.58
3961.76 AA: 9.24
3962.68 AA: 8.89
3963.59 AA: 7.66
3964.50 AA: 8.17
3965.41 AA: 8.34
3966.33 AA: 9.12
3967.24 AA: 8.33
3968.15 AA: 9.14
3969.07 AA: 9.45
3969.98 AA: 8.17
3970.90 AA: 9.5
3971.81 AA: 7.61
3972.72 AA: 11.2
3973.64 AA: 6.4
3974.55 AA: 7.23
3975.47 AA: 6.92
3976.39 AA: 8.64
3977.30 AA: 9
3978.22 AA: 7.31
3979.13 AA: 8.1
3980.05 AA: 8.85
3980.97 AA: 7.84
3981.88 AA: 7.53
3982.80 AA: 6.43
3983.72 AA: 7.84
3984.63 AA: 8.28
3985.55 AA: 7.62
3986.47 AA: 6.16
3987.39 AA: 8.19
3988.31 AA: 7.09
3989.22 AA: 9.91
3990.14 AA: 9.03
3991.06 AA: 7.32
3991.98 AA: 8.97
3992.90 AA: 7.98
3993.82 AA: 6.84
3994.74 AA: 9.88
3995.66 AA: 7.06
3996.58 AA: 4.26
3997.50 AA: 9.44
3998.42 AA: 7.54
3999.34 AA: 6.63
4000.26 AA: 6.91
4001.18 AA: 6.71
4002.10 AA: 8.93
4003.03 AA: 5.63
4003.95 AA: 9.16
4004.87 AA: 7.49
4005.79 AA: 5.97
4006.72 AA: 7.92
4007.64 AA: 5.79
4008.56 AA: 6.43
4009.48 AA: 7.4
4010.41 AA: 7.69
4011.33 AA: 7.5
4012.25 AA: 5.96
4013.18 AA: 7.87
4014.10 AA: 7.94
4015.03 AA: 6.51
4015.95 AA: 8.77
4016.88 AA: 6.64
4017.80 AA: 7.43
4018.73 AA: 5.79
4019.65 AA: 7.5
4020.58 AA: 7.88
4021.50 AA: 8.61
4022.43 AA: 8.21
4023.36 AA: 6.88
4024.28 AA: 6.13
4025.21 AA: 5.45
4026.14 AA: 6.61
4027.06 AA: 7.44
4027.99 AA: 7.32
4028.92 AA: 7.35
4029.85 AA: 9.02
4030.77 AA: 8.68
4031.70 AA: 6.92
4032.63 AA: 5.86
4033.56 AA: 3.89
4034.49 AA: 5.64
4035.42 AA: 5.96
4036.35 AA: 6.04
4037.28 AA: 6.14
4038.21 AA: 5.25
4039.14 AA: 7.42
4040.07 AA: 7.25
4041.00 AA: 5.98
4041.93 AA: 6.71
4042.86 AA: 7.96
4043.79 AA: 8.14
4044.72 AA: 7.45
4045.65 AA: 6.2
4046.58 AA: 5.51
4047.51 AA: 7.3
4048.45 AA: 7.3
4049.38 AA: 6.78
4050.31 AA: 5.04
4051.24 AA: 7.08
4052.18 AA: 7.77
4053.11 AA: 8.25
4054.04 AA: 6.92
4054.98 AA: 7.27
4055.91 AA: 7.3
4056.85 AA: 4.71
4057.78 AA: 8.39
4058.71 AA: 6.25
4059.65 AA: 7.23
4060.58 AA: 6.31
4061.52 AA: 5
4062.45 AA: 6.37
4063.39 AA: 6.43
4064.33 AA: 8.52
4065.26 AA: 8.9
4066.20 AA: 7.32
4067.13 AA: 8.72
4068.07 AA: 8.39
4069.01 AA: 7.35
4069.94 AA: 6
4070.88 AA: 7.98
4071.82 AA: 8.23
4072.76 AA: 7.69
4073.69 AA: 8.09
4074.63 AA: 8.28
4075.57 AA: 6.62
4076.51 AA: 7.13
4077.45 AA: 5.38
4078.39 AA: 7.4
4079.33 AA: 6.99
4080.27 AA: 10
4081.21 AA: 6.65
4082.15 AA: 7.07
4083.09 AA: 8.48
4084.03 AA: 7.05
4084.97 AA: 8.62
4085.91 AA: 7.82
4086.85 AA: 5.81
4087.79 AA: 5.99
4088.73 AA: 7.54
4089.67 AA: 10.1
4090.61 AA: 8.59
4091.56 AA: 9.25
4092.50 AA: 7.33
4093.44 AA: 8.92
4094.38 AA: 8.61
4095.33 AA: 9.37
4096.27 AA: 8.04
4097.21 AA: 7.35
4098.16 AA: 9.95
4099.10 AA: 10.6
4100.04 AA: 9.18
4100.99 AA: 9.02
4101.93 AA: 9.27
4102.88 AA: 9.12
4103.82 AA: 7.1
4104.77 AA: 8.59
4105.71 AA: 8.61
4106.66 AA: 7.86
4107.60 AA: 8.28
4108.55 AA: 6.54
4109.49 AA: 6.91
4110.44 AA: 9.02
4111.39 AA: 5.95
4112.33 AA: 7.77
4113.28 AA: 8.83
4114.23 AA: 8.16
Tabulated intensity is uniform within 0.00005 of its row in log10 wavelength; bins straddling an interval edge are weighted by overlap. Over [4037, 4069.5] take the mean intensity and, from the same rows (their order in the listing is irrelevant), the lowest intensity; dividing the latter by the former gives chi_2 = 0.67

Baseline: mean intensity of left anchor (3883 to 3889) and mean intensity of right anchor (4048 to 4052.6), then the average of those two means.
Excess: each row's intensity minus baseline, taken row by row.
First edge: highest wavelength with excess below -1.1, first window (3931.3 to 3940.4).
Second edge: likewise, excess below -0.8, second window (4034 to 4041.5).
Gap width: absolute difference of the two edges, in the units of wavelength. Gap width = 103.8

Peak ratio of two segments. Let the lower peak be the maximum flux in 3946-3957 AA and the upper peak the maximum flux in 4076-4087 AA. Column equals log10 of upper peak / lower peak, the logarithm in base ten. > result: 0.03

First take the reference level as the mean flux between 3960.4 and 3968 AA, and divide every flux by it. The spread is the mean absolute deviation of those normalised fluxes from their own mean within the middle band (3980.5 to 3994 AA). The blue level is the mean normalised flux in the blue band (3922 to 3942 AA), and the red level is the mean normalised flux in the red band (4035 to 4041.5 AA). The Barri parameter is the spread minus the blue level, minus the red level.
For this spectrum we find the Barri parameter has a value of -1.53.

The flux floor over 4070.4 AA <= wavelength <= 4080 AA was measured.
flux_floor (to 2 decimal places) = 5.38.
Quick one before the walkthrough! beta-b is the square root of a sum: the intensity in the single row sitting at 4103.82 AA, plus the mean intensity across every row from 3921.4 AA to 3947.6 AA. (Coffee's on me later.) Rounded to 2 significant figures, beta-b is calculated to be 3.8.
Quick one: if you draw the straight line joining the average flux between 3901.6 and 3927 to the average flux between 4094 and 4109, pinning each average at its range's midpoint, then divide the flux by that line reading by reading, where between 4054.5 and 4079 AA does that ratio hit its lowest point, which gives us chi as 4056.85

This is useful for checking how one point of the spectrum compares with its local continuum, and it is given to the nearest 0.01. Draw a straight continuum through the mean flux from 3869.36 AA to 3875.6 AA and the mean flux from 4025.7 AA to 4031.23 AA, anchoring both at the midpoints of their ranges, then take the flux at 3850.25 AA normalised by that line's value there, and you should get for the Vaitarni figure 0.95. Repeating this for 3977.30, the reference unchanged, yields 1.07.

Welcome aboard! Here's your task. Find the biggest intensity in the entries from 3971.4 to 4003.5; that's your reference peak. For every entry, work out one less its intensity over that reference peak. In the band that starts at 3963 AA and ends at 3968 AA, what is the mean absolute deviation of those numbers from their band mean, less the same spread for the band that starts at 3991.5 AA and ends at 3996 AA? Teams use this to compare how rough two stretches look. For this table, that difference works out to -0.062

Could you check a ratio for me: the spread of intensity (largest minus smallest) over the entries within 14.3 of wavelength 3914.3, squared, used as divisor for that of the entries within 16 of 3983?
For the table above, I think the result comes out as 0.27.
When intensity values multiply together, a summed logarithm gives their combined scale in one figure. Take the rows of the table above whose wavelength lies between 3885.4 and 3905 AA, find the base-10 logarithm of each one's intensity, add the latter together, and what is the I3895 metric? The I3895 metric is 20.8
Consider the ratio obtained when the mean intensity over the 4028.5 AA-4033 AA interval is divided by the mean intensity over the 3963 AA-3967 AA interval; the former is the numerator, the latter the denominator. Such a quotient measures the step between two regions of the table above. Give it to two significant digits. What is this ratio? 0.91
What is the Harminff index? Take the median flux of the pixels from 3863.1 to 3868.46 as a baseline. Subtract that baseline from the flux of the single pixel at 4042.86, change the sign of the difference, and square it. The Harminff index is 7.7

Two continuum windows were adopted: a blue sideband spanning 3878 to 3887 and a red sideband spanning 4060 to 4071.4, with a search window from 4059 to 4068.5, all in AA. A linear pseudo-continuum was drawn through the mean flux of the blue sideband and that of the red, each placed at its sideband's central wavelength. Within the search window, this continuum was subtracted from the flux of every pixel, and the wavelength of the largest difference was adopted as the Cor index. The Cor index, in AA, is 4065.26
